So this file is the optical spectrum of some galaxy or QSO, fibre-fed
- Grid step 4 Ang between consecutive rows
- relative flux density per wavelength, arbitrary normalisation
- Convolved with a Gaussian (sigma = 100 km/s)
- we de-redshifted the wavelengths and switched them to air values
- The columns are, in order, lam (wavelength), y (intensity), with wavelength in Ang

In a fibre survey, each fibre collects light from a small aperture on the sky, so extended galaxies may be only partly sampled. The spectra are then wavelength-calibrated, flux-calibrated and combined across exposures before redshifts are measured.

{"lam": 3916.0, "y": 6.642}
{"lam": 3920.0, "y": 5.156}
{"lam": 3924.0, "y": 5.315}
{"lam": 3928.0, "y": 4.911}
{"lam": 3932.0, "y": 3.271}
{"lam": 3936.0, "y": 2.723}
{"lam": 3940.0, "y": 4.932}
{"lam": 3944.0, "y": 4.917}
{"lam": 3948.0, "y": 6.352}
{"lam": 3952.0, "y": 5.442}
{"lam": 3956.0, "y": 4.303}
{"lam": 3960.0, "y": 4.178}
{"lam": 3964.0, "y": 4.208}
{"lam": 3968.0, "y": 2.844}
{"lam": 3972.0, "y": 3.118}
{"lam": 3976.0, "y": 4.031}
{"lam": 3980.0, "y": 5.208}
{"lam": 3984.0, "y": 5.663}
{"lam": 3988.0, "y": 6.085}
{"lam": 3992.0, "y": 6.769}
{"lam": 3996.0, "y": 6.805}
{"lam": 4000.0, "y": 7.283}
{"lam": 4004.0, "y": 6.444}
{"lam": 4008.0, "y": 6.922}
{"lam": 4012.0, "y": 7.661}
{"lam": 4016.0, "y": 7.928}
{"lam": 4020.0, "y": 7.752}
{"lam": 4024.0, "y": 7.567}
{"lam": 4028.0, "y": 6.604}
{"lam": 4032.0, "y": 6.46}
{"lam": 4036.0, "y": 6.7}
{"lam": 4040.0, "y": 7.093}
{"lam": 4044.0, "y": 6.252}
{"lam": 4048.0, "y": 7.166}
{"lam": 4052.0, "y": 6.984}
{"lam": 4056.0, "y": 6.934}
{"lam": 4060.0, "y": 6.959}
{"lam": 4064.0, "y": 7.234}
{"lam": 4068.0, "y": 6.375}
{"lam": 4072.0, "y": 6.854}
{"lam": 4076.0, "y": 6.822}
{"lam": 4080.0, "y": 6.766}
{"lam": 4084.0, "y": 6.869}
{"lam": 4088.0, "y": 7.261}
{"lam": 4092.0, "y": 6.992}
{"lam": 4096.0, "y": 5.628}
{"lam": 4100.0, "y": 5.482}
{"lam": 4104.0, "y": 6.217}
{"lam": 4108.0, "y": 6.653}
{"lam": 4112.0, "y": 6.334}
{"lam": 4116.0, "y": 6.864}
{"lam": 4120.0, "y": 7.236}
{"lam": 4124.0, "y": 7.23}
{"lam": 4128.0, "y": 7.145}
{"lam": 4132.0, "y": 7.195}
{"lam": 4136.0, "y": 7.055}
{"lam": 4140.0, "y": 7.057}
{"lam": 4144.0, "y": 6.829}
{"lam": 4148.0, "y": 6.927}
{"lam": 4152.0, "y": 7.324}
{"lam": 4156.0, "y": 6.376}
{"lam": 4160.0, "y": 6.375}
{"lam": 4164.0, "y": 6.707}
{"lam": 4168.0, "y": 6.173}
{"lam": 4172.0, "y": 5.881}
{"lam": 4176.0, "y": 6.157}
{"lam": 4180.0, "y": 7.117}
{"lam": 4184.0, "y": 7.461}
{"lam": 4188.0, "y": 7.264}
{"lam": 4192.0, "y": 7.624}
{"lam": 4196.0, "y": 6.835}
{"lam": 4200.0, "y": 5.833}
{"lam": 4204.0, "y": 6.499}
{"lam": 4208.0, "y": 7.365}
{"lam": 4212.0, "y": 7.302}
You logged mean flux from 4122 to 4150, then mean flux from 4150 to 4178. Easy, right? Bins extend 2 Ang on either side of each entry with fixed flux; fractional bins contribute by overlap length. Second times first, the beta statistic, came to 45.4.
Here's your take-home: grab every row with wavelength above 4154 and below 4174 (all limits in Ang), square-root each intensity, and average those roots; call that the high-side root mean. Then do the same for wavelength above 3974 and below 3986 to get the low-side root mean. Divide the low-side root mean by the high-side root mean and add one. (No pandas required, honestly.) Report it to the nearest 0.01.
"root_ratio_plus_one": 1.89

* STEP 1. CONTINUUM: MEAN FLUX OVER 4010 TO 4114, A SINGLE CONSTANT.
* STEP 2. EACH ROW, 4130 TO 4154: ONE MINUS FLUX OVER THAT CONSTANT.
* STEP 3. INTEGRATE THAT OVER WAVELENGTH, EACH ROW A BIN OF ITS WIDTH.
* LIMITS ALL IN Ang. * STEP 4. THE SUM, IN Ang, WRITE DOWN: -0.83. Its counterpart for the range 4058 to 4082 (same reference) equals -0.02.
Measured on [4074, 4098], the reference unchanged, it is 0.37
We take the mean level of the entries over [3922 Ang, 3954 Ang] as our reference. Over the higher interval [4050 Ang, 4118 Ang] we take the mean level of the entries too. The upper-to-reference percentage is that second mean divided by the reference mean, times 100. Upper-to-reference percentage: 141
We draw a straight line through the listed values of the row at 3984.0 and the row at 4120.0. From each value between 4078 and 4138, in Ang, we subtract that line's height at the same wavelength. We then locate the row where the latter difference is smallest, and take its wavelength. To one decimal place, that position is 4100.0 Ang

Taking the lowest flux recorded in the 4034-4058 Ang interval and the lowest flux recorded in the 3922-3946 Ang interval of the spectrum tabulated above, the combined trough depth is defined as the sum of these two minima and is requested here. 9.0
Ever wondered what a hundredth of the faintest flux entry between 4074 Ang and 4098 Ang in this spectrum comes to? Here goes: 0.0563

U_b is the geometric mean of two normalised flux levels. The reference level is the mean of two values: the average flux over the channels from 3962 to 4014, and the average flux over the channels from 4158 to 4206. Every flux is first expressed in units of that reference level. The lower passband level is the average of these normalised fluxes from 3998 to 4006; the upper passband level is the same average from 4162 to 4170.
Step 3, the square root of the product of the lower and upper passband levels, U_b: 1.08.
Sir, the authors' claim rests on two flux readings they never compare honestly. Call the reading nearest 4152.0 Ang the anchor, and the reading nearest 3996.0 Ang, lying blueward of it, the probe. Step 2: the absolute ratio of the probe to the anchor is 0.93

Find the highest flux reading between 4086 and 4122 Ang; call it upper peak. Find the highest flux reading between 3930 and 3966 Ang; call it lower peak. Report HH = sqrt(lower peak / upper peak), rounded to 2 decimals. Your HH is 0.94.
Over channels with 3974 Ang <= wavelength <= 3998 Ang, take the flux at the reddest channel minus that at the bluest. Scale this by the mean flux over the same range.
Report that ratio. 0.48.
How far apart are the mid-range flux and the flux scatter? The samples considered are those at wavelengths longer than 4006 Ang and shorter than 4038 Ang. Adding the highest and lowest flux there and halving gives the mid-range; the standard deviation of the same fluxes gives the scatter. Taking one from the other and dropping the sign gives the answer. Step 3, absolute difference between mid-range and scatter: 6.6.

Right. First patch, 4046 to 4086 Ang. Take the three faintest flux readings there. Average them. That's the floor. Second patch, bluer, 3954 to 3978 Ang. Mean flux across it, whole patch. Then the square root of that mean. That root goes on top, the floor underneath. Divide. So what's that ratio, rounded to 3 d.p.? 0.292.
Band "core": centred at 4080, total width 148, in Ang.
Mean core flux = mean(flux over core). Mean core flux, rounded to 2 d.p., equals 6.90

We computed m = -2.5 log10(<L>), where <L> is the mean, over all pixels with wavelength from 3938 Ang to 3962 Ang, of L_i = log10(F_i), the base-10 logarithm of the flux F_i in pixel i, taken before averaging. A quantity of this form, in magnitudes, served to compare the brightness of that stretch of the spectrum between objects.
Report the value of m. 0.39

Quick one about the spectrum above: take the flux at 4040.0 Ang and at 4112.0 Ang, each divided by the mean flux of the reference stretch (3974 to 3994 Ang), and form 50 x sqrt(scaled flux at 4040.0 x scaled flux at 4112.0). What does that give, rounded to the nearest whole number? 60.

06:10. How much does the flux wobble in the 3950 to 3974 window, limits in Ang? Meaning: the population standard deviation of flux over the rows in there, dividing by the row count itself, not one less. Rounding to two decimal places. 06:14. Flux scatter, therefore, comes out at 0.85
